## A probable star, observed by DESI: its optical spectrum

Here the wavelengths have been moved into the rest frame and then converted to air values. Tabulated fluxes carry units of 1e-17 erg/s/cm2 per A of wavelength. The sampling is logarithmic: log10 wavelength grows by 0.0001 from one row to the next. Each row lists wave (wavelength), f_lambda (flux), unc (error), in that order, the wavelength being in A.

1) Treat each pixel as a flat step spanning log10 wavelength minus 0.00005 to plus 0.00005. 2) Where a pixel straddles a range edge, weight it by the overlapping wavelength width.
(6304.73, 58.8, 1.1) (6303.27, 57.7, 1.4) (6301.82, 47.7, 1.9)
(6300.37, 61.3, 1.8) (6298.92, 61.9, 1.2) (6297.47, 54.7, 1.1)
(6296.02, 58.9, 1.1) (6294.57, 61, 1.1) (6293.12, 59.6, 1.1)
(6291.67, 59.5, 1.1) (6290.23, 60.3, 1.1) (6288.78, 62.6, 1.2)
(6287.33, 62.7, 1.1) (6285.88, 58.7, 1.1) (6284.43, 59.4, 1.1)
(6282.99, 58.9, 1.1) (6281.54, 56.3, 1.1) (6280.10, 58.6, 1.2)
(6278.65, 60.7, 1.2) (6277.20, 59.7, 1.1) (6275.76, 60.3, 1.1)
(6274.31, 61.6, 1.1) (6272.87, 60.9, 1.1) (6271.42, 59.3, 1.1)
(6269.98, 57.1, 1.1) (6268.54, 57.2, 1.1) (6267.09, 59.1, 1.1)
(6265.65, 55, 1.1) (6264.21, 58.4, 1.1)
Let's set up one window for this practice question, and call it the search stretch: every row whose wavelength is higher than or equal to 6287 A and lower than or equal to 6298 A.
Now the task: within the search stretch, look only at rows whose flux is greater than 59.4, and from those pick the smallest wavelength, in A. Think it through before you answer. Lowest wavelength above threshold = 6287.33 A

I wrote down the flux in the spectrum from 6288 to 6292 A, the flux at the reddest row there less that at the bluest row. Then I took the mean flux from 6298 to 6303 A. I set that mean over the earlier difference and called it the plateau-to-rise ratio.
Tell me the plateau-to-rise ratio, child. -18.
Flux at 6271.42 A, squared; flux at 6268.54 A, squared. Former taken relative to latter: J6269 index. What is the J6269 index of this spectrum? 1.07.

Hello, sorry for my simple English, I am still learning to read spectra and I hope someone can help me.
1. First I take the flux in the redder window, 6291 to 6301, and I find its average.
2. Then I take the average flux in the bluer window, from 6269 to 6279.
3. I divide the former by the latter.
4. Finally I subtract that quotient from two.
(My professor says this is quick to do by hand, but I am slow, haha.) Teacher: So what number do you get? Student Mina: 1.01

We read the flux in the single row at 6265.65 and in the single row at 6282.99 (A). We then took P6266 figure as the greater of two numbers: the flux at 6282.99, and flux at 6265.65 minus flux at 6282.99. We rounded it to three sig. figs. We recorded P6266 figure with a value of 58.9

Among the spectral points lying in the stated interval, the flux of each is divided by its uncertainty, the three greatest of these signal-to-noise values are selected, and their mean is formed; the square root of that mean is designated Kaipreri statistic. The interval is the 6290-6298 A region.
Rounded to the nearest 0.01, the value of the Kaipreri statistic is 7.40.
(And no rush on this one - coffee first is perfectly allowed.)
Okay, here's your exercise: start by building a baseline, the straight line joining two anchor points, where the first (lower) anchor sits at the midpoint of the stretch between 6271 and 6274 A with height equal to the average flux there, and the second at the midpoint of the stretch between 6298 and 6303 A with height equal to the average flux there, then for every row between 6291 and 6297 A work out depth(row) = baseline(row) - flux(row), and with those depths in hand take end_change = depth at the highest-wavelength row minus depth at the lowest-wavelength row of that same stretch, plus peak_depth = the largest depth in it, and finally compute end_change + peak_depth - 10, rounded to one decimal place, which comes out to -11.3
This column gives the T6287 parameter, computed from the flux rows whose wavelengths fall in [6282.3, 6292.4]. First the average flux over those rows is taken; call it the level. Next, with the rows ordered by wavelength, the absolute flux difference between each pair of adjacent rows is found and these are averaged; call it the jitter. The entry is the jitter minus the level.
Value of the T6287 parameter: -58.9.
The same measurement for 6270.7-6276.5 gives -59.3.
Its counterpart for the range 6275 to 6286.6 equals -57.7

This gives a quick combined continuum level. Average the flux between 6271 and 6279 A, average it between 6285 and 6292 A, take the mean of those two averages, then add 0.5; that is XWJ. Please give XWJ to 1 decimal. 61.1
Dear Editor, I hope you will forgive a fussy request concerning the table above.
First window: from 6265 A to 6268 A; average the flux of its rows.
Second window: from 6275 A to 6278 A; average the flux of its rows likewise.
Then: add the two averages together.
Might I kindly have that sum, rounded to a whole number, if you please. 117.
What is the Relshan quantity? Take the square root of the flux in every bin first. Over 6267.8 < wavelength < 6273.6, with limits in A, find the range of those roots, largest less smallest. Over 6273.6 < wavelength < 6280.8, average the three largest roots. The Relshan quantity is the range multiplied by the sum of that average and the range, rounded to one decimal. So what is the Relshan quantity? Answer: 2.0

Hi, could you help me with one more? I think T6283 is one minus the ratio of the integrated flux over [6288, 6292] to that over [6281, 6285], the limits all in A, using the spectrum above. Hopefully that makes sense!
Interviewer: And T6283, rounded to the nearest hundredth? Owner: -0.05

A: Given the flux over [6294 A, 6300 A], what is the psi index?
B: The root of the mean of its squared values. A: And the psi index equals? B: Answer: 59.2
